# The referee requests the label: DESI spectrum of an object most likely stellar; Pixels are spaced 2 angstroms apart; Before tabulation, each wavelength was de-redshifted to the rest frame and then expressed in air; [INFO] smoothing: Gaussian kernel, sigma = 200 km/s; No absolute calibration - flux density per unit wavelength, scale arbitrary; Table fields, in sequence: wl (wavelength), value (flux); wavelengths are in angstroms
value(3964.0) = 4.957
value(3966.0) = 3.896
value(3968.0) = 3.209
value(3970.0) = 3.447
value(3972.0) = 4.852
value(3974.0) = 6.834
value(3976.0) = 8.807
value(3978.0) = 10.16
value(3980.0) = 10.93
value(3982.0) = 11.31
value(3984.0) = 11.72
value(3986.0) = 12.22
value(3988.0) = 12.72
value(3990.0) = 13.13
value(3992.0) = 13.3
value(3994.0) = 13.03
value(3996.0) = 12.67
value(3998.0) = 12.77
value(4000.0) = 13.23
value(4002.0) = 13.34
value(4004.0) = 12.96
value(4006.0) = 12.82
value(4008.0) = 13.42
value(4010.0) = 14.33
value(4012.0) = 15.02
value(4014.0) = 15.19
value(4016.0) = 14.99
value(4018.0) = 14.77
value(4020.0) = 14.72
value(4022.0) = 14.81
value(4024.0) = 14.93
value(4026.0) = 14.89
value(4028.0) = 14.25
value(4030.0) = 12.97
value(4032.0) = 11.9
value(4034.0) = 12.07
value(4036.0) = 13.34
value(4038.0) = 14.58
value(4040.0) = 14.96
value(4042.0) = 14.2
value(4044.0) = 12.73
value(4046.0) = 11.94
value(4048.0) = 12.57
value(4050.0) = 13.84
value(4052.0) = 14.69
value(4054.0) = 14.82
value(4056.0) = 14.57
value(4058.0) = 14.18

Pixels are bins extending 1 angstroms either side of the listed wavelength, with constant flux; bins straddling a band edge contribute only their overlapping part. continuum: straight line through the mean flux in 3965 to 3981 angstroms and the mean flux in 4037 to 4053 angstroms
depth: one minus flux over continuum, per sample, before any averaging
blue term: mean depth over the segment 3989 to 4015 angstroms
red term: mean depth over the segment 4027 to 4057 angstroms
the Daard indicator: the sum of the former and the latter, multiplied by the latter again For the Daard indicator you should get 0.01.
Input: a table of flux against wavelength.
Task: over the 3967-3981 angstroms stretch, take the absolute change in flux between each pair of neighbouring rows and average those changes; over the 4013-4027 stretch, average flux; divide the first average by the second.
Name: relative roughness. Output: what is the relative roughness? 0.09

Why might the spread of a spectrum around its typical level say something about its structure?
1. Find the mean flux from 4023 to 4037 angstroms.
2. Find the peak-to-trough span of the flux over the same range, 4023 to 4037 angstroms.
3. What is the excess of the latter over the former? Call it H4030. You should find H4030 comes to -10.4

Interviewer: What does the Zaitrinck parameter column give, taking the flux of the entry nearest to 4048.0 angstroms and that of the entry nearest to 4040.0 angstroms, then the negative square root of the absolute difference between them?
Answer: -1.55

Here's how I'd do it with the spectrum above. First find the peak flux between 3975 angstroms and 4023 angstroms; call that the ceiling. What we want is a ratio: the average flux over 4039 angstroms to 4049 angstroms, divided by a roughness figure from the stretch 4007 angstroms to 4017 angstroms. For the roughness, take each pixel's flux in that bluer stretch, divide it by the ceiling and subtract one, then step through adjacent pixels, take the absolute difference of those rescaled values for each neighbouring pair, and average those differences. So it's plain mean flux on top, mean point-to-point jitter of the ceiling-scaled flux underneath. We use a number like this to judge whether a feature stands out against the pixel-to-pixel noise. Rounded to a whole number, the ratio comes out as 410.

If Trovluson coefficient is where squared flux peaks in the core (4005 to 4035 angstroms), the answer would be 4014.0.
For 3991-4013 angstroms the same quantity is 4012.0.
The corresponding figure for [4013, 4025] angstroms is 4014.0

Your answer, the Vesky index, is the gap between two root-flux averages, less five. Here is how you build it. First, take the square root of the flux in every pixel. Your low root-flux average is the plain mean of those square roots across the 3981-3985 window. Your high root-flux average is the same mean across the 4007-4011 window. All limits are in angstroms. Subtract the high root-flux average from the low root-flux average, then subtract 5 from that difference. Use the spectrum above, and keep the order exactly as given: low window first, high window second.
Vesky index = -5.33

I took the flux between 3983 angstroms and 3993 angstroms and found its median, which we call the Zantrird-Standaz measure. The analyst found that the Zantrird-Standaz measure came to 12.7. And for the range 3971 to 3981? 8.8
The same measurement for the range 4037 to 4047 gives 14.2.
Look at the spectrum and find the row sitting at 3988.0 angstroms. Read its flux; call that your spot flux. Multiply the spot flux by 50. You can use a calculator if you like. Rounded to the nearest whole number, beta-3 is 636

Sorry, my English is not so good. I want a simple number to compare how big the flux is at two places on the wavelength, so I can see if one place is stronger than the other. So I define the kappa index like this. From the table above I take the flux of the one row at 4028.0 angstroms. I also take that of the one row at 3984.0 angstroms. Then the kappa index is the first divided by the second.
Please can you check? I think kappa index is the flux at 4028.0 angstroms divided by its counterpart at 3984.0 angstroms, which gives 1.2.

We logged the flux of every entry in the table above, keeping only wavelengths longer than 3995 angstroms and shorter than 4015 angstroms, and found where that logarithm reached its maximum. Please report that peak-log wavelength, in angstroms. 4014.0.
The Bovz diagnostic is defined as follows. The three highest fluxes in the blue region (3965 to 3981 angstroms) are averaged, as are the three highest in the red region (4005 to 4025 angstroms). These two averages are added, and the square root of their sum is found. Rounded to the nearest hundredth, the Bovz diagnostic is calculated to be 5.00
